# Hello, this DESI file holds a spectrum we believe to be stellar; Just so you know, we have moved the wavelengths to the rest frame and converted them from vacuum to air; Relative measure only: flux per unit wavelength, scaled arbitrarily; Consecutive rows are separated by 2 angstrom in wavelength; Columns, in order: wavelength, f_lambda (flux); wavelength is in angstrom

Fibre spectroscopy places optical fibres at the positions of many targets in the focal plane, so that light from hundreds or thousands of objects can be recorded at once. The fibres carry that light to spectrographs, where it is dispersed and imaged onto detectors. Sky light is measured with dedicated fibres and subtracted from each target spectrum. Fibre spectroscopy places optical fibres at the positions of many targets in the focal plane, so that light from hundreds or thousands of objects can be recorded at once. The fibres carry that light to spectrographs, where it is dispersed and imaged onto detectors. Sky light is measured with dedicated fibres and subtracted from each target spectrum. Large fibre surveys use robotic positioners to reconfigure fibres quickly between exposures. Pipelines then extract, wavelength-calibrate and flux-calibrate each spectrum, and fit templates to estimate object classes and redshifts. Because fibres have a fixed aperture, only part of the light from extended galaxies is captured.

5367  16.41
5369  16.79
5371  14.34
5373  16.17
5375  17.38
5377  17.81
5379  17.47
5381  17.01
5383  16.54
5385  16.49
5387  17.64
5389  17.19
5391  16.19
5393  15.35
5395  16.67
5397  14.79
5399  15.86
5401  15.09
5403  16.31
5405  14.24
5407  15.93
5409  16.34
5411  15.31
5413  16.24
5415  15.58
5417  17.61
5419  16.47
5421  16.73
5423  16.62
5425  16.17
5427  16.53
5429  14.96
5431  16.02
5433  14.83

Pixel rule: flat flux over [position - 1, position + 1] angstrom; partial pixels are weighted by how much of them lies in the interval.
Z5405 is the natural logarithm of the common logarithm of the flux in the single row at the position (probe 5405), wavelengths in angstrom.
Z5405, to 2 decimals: 0.14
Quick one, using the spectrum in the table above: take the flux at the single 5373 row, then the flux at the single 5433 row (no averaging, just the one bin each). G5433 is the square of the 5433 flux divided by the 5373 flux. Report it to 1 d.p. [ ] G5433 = 13.6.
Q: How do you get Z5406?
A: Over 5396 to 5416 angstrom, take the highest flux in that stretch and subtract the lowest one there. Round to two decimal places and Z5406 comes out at 2.10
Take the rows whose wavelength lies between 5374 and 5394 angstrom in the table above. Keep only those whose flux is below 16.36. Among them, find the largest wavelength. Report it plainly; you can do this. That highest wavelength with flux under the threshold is 5393 angstrom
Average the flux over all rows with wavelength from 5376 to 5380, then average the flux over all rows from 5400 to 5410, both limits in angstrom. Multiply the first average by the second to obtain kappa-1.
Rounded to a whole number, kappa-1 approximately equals 275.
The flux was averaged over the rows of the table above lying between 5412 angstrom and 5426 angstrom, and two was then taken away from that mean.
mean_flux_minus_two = 14.5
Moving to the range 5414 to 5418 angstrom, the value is 14.6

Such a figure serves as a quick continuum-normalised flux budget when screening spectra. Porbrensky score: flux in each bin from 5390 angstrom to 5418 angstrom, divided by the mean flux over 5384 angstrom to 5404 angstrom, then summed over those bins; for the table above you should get 13.7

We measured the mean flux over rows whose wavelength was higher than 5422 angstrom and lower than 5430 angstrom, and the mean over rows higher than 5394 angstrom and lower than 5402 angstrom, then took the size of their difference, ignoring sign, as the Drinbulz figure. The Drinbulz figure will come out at 0.5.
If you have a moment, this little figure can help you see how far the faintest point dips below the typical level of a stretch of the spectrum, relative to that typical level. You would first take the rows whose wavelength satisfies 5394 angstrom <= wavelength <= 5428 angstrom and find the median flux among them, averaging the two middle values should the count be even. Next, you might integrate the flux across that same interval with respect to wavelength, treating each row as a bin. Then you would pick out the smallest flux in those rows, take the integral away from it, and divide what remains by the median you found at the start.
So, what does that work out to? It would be -32.7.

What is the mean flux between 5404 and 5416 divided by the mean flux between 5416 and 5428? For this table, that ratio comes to 0.94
